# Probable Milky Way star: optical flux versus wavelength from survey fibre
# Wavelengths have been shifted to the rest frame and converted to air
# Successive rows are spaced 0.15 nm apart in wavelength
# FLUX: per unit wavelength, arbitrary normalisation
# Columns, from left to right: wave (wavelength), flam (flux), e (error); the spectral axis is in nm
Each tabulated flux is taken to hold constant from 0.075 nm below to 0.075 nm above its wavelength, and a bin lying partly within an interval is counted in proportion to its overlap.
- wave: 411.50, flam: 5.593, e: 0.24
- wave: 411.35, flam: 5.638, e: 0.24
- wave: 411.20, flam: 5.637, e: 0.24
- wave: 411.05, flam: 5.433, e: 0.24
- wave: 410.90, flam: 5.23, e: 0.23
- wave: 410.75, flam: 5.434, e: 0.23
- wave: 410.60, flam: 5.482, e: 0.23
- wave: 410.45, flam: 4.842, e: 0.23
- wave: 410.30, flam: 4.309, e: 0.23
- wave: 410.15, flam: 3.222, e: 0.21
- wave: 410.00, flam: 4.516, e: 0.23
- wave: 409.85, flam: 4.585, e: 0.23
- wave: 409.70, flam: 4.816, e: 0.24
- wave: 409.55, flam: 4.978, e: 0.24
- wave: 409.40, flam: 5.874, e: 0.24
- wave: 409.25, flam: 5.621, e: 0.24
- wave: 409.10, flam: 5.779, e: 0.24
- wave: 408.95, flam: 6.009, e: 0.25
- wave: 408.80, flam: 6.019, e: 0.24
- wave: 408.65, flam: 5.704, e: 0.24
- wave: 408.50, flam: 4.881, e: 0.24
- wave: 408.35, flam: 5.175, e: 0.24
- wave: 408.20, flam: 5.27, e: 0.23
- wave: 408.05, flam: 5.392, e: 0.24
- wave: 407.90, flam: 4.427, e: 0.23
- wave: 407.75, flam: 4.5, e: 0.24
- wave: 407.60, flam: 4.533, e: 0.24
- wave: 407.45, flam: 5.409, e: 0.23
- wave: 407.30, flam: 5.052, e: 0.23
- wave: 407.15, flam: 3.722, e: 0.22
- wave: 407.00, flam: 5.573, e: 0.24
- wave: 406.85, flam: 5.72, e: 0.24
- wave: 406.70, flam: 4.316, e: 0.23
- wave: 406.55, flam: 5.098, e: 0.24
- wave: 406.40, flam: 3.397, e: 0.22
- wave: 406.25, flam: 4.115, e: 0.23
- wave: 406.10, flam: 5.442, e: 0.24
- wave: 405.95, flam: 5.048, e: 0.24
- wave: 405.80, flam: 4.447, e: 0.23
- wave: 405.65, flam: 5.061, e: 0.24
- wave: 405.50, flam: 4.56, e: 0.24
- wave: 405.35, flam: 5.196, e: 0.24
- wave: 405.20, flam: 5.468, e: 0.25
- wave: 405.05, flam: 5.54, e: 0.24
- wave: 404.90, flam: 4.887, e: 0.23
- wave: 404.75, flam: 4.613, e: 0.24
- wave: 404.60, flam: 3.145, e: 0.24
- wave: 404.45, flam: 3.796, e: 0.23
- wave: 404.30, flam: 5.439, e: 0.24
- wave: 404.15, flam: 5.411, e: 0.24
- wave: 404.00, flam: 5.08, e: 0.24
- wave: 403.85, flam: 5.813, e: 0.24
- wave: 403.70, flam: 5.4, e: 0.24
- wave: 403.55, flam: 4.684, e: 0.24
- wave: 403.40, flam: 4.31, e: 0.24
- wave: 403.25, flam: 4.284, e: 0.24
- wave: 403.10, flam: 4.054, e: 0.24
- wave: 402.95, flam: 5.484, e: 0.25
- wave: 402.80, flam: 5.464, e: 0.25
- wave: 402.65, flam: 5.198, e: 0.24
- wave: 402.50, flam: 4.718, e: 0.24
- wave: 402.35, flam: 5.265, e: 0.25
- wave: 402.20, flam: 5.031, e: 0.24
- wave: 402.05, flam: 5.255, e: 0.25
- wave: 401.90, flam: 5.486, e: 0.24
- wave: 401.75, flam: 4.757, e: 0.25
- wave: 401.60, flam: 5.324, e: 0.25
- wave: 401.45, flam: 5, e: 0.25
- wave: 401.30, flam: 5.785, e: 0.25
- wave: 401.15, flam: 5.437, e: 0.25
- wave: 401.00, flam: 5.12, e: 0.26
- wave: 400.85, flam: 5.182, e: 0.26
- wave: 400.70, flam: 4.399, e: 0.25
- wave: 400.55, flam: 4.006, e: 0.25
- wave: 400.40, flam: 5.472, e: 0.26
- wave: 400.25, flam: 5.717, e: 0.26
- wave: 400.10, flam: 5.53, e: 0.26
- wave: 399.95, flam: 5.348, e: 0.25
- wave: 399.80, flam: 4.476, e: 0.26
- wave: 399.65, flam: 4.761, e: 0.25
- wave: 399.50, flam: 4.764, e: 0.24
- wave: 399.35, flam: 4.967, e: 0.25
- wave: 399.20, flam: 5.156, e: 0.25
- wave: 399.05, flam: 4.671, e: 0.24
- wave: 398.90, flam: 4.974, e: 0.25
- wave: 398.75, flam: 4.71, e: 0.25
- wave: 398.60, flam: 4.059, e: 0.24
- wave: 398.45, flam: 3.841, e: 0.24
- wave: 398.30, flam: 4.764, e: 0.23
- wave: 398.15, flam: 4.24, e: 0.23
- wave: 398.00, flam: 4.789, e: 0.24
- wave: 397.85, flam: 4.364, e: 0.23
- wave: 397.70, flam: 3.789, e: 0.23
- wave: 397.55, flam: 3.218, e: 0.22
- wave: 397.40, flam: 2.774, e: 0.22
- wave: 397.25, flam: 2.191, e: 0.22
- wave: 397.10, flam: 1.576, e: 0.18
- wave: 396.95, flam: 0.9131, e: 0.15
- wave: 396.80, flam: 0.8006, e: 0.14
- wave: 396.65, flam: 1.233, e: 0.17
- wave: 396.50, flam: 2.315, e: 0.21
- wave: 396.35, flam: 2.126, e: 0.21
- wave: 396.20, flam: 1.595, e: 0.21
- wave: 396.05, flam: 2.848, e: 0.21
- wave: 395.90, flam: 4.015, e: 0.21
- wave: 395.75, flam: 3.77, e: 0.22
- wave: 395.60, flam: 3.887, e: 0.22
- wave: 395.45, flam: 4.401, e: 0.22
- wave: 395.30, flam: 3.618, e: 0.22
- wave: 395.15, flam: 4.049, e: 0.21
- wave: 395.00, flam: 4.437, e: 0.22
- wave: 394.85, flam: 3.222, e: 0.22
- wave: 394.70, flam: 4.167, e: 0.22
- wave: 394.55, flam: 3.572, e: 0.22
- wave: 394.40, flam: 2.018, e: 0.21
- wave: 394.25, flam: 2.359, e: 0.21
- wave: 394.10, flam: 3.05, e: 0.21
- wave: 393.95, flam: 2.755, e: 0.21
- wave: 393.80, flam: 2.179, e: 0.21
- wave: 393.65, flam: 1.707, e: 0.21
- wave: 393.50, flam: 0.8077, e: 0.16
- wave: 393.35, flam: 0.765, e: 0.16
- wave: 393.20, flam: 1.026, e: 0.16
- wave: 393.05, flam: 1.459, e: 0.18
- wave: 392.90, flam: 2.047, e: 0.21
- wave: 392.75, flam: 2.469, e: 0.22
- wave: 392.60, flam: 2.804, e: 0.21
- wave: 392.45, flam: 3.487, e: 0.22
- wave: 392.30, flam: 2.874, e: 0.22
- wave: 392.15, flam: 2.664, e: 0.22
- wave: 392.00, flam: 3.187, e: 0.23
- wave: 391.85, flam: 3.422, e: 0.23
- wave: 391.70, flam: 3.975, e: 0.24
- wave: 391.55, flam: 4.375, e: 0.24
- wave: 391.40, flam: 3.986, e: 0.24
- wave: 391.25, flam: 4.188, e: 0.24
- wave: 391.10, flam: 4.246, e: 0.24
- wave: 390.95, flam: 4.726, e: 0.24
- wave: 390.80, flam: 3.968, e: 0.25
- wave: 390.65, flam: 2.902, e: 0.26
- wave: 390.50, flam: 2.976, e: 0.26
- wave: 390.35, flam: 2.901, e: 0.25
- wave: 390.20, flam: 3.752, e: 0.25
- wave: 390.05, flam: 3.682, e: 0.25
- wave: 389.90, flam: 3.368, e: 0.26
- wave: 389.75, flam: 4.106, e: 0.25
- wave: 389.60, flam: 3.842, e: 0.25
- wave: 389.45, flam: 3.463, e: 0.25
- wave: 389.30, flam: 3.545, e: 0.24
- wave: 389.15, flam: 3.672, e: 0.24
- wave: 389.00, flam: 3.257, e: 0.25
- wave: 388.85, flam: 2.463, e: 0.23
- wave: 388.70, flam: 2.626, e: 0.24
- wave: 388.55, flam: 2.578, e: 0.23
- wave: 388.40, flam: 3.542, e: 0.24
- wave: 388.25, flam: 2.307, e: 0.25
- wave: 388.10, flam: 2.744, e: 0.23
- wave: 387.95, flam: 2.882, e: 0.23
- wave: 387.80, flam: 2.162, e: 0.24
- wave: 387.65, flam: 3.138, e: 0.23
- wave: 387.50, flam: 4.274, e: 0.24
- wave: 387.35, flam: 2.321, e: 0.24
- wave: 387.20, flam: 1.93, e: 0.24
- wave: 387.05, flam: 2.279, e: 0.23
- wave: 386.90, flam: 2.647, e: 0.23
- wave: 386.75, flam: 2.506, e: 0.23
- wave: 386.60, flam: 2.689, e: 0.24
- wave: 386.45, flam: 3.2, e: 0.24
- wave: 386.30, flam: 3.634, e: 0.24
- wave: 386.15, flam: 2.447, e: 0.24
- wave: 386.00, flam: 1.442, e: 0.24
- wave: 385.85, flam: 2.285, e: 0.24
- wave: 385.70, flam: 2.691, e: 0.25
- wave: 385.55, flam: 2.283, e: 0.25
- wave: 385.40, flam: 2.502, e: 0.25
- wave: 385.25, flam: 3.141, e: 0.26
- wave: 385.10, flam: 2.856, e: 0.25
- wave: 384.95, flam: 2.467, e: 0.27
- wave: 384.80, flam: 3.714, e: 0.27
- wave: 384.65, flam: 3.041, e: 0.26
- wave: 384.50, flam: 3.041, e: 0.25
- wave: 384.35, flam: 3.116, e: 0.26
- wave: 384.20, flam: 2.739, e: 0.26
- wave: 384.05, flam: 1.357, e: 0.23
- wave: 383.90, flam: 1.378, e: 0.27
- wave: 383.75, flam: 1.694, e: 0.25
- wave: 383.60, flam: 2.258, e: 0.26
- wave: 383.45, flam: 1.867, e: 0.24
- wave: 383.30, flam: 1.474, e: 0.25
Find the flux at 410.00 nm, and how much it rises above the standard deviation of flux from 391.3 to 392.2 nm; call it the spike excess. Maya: 3.9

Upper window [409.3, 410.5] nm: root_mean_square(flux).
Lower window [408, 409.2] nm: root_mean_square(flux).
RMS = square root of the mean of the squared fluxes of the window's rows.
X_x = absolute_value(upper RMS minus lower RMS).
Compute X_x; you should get 0.85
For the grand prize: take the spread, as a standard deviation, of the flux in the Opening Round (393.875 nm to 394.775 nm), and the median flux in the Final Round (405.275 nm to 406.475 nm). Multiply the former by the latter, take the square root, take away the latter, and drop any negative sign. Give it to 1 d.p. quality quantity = 2.9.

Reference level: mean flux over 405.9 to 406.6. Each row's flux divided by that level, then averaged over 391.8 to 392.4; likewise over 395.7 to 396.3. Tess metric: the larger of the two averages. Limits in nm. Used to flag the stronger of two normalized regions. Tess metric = 0.66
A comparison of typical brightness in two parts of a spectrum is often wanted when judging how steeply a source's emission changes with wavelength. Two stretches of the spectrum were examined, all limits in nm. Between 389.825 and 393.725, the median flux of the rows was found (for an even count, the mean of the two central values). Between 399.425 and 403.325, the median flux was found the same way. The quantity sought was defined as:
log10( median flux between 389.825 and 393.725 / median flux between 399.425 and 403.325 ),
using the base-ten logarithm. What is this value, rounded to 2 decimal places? -0.23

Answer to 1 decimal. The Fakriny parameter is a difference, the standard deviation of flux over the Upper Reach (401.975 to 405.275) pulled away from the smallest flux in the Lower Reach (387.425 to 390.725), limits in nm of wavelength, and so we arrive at 1.5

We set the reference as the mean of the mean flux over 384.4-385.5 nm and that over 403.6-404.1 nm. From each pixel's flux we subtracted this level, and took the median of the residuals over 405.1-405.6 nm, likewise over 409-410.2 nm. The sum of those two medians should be 1.7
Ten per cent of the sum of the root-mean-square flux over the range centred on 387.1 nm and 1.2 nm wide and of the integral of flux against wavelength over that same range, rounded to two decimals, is 0.61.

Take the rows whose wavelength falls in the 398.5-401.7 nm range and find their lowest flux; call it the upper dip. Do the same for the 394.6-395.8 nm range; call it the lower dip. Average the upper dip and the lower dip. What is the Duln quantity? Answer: 3.6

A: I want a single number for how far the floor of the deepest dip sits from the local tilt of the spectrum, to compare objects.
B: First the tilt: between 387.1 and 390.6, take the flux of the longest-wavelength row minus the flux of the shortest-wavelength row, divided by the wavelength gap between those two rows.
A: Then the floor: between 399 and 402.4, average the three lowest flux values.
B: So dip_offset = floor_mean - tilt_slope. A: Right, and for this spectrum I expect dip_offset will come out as 4.0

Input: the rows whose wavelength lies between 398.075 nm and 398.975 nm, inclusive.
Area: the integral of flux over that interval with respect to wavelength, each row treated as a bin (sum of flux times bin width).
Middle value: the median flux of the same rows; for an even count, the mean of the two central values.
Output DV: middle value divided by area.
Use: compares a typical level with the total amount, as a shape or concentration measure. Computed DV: 1.12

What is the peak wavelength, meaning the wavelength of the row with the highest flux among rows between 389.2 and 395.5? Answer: 390.95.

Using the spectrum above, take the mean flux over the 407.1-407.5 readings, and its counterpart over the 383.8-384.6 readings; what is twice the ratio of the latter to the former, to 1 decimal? 1.0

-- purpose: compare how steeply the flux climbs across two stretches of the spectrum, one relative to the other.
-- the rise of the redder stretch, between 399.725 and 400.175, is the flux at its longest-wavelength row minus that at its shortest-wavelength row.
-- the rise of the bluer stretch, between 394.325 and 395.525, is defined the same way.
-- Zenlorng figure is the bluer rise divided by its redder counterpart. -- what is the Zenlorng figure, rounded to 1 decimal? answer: 2.3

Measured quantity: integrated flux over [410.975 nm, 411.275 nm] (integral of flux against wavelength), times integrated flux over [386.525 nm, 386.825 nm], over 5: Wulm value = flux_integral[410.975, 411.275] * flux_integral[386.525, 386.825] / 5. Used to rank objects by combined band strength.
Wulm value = 0.26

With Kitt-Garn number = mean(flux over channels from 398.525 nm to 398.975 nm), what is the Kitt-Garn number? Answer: 4.6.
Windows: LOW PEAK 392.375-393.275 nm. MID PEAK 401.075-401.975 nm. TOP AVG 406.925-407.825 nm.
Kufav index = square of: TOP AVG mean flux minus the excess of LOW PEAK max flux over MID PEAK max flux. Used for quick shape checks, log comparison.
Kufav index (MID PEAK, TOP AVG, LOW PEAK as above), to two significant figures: 50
